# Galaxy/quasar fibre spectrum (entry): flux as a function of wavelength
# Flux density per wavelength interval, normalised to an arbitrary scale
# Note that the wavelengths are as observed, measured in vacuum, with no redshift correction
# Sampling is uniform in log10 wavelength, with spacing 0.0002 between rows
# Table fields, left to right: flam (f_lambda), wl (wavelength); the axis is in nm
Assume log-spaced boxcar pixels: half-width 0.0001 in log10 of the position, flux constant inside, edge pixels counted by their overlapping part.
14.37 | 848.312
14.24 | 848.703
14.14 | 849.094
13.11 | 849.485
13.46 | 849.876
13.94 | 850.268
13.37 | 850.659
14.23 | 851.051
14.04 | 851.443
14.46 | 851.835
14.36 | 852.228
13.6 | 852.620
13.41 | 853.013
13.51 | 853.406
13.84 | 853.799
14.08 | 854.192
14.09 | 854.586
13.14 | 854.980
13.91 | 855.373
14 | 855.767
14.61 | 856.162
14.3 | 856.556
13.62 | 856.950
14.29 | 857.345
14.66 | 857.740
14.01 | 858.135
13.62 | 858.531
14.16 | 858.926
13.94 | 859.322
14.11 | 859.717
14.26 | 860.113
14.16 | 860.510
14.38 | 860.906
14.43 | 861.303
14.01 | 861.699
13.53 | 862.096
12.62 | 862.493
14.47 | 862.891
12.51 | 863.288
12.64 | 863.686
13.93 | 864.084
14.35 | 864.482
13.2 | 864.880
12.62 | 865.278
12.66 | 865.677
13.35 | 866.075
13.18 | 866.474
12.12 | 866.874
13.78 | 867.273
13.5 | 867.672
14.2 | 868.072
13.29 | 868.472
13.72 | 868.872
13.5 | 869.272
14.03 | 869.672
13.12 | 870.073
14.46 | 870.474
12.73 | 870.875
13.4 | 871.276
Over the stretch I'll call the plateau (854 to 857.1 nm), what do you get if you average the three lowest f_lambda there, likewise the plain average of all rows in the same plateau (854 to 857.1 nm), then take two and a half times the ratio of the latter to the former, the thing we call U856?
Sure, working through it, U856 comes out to 2.58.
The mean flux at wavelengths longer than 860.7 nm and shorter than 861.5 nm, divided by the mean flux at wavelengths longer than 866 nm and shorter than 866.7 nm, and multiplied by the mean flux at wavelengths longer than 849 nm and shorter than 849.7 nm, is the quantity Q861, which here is 14.8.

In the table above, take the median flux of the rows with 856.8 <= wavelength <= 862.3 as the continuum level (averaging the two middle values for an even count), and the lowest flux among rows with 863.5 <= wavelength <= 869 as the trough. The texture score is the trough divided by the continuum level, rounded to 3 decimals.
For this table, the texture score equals 0.857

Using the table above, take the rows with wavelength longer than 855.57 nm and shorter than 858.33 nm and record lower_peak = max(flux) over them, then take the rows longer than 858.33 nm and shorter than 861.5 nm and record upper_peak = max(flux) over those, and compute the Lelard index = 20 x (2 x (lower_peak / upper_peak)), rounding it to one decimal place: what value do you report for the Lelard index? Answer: 40.6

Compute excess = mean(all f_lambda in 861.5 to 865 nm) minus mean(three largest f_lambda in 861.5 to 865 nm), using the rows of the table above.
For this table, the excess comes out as -0.80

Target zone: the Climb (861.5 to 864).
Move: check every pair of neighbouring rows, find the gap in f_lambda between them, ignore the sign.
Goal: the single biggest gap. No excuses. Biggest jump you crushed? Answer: 2.0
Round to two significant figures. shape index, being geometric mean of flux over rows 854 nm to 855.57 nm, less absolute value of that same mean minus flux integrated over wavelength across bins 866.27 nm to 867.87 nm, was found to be 6.6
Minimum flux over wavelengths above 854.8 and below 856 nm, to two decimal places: 13.14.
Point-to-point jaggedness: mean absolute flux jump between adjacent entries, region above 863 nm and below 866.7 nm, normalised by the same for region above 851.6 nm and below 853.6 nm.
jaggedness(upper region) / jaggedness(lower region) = 1.9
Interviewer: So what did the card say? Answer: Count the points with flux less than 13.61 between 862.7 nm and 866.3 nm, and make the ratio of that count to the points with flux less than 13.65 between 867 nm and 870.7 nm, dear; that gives 1.5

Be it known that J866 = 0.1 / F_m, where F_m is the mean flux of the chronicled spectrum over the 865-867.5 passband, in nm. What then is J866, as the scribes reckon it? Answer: 0.0077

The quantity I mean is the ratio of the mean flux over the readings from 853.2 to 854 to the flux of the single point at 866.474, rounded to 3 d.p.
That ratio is 1.038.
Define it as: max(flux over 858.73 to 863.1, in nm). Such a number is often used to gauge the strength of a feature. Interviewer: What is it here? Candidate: 14.47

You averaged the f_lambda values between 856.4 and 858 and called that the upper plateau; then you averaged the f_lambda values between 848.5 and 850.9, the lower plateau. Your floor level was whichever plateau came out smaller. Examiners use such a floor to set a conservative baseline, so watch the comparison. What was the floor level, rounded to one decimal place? 13.7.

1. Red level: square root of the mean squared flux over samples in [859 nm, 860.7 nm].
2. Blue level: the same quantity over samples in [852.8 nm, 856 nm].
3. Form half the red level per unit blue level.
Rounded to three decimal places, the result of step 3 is 0.513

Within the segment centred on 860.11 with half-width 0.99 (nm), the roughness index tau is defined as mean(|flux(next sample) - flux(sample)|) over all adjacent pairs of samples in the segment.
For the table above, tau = 0.16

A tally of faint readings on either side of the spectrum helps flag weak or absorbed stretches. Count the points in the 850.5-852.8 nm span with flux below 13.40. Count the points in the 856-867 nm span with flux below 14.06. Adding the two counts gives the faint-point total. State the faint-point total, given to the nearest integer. 17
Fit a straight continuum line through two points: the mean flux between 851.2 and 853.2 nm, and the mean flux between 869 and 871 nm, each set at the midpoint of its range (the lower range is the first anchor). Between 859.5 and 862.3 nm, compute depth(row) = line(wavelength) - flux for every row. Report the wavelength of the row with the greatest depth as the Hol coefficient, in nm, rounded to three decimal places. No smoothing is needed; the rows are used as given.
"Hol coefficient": 862.096 nm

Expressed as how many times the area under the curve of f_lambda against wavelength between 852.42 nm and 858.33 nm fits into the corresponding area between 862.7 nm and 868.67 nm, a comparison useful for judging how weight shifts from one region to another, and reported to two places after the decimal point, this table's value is 0.97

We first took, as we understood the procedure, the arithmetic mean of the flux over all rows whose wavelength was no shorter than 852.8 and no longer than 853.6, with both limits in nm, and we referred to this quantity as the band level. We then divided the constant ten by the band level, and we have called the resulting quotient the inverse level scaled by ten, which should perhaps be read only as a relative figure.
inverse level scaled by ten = 0.743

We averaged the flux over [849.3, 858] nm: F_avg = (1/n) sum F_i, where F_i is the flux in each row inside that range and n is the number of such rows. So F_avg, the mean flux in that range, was 13.9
